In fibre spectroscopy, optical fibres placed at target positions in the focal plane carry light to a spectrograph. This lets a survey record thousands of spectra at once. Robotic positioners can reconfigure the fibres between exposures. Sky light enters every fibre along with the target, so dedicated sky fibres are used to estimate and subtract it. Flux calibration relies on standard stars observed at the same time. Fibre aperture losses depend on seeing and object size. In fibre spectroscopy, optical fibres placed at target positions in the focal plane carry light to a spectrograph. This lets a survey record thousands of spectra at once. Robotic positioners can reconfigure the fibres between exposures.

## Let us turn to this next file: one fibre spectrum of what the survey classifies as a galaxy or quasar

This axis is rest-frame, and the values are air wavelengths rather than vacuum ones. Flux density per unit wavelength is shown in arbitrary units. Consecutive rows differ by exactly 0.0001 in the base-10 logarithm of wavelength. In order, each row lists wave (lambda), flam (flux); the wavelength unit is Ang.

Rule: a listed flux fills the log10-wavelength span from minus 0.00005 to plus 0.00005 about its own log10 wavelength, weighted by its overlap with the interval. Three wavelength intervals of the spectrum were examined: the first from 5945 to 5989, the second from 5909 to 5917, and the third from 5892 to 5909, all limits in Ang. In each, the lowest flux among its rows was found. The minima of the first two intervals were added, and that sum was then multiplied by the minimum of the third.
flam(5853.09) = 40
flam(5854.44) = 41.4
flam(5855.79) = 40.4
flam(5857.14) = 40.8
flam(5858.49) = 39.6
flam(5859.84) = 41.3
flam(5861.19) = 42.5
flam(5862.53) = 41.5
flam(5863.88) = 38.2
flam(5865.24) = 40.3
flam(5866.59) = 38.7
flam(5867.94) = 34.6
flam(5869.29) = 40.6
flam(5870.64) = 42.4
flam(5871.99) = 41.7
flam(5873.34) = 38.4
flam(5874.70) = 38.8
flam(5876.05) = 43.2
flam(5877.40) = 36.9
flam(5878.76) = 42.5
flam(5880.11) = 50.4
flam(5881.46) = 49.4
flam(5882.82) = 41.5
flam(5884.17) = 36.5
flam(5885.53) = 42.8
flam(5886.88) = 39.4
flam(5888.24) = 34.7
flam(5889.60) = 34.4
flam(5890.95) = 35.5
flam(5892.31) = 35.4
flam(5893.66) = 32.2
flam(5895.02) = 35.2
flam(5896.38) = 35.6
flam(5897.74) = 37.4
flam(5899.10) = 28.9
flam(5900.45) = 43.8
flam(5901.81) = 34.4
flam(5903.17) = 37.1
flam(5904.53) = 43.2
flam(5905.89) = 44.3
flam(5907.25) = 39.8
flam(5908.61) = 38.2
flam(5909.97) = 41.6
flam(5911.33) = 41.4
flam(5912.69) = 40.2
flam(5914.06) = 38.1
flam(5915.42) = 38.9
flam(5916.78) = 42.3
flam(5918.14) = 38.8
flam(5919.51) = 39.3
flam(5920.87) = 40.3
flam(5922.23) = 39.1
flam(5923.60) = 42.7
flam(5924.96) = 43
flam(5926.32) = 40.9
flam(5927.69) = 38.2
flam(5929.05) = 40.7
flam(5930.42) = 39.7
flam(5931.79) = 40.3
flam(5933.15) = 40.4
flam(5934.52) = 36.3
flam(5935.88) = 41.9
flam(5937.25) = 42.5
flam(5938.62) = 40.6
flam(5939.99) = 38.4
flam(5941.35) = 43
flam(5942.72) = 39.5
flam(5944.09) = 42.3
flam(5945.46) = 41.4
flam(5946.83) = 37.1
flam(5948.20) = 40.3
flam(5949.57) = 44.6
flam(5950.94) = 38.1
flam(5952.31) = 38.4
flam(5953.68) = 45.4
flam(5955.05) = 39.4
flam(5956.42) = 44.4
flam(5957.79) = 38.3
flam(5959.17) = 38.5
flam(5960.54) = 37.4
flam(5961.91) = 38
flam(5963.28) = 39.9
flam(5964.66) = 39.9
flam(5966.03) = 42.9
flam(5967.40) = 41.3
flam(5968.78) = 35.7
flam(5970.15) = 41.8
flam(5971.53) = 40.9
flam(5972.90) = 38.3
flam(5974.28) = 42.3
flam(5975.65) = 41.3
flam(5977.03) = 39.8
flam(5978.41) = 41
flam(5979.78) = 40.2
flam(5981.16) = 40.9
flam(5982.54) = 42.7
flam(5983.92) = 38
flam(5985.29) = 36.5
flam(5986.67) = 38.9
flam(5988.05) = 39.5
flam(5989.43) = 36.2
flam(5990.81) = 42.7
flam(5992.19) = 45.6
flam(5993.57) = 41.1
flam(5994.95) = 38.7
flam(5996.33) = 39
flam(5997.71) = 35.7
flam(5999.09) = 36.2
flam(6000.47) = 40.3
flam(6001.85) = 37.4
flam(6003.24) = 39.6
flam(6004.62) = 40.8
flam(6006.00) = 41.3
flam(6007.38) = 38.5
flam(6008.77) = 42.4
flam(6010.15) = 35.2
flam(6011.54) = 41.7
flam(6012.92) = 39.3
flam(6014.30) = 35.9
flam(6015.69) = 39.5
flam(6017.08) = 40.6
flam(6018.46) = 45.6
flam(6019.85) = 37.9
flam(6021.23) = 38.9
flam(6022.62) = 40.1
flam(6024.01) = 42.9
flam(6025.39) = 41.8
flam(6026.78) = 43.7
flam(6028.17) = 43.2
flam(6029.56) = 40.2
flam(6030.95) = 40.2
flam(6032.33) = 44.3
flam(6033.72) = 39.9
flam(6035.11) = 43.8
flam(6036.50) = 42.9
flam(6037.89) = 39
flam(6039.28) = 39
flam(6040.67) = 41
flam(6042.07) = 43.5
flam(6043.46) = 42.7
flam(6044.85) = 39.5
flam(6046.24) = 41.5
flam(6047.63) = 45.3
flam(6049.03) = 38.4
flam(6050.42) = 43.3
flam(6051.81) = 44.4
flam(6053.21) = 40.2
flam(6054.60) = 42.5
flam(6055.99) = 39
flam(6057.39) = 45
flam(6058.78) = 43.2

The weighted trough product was 2133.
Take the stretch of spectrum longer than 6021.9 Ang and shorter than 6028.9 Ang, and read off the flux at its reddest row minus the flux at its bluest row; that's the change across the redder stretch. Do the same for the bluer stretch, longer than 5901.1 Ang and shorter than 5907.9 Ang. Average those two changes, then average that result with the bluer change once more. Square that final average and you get 23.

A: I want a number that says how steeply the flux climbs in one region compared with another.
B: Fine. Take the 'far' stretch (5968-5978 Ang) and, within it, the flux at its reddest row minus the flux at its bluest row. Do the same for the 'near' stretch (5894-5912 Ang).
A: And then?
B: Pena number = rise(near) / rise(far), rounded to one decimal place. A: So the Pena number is 1.5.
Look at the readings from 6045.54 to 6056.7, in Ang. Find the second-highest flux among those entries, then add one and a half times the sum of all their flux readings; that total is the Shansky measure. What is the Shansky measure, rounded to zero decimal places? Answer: 546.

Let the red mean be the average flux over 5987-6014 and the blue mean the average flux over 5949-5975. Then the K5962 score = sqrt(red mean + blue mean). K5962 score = 8.93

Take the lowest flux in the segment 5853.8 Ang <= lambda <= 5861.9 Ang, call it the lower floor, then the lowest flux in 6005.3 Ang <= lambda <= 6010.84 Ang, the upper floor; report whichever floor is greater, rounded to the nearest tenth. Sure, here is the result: 39.6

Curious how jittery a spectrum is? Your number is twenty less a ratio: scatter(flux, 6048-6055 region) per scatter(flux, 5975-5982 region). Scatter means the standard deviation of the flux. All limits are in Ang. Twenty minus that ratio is 16.07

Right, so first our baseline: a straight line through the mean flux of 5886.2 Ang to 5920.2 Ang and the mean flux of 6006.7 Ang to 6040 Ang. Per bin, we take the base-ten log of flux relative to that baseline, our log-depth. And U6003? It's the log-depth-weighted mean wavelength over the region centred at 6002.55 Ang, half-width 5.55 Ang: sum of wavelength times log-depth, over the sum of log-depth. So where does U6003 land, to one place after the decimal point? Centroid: 5999.9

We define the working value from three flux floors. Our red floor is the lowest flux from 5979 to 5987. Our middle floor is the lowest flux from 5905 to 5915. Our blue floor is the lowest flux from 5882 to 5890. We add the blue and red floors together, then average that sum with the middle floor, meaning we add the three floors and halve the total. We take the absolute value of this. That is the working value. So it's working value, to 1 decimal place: 54.5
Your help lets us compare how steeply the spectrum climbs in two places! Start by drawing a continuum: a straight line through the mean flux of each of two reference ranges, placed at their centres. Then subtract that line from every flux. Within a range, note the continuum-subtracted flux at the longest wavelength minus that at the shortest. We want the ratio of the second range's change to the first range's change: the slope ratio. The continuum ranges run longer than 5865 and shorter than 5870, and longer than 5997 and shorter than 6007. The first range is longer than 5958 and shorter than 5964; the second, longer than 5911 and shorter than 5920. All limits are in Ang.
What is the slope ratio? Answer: -1.5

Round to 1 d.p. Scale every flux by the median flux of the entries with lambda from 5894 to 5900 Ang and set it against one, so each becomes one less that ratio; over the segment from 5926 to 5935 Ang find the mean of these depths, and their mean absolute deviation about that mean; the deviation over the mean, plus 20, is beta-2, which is 19.7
